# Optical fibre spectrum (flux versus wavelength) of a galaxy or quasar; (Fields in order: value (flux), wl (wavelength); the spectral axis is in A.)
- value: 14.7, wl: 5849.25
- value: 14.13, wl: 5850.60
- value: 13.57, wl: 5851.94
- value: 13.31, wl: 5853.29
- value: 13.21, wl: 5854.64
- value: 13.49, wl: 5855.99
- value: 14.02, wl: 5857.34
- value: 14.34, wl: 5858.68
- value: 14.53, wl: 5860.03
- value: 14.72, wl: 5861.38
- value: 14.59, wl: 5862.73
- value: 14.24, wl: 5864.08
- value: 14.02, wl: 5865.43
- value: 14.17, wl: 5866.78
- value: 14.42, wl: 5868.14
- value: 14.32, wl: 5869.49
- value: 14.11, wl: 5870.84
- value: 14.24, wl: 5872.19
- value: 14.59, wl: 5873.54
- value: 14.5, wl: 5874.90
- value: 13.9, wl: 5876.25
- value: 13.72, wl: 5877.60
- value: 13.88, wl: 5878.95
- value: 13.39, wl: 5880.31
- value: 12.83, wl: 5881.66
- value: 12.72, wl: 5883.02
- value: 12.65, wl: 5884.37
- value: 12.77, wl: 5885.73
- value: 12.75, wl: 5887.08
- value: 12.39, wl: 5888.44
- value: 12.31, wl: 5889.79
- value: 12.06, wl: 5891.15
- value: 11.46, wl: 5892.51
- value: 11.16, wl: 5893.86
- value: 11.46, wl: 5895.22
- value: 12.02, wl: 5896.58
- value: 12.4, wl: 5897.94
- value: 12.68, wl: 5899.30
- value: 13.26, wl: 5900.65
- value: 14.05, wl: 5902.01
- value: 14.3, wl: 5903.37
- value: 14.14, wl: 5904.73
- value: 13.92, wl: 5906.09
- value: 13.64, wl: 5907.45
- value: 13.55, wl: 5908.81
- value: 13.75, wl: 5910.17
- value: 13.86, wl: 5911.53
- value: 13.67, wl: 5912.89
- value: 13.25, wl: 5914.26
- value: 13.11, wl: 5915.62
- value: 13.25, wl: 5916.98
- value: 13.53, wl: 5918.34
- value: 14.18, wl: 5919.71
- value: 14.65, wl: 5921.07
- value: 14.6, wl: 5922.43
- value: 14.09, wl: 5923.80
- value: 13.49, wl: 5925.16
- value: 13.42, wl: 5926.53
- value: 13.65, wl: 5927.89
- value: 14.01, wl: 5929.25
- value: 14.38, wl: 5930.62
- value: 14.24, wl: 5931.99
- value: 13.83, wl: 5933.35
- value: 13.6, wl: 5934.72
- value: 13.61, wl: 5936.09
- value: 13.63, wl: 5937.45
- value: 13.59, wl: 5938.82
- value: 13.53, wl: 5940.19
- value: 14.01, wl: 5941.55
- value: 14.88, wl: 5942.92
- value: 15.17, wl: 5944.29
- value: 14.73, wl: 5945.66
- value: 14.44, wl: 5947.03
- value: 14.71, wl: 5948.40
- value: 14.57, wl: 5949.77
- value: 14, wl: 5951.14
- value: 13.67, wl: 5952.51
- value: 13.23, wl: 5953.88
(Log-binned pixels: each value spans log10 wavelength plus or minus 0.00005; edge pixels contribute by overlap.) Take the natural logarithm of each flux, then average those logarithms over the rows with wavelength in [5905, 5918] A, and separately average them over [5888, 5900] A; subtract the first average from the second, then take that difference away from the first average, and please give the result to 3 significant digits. 2.73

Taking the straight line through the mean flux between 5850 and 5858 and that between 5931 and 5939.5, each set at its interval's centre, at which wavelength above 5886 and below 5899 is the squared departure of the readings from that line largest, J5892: 5893.86 A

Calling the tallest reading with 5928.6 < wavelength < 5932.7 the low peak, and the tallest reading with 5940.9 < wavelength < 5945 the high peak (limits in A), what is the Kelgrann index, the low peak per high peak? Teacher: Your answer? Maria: 0.95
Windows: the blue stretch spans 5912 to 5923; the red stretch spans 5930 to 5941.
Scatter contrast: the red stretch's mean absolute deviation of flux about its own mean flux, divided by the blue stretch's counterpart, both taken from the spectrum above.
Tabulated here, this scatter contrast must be 0.50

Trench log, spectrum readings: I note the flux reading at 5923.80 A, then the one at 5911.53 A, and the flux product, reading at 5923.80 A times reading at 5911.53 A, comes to 195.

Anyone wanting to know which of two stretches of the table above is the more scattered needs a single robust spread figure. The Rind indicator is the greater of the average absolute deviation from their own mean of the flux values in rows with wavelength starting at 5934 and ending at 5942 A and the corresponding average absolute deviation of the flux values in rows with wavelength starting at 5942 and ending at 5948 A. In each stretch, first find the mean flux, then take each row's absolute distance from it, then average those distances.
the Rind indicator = 0.22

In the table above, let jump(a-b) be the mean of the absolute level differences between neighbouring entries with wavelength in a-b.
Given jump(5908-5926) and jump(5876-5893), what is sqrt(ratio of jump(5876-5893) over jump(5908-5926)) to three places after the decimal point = 0.893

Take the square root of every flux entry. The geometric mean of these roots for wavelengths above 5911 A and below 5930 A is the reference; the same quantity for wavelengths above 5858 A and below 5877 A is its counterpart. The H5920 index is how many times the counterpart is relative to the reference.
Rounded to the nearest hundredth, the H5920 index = 1.02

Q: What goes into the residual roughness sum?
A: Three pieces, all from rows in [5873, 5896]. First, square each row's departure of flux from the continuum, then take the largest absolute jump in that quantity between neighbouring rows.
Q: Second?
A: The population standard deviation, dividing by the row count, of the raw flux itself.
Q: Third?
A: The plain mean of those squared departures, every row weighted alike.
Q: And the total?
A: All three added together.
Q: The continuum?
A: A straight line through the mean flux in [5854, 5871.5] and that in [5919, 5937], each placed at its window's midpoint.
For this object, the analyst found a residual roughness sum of 6.3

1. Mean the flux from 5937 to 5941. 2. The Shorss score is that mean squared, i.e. 185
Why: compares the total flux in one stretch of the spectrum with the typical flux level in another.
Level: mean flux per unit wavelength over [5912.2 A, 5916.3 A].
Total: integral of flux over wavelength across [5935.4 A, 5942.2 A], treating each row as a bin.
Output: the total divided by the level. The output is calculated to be 7.0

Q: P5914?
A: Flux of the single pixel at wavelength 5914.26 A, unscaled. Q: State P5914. 13.25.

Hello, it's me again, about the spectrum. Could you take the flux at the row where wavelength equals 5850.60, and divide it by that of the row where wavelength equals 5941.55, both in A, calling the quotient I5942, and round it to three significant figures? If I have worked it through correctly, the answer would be 1.01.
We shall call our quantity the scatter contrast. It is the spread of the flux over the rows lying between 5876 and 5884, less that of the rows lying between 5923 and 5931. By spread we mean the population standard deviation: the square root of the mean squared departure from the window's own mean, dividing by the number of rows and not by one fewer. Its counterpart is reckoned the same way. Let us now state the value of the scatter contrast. 0.13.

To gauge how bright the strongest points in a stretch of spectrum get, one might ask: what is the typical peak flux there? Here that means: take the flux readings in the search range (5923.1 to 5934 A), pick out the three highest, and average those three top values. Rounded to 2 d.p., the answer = 14.24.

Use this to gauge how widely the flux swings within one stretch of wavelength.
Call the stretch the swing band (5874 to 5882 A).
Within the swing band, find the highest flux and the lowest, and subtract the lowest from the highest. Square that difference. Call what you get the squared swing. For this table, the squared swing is 2.79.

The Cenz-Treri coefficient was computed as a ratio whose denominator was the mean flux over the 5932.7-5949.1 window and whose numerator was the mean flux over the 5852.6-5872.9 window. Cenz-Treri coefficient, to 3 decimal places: 0.998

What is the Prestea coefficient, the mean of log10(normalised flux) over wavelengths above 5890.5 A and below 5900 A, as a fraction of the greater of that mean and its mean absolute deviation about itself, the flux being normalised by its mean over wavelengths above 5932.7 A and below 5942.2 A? -3.7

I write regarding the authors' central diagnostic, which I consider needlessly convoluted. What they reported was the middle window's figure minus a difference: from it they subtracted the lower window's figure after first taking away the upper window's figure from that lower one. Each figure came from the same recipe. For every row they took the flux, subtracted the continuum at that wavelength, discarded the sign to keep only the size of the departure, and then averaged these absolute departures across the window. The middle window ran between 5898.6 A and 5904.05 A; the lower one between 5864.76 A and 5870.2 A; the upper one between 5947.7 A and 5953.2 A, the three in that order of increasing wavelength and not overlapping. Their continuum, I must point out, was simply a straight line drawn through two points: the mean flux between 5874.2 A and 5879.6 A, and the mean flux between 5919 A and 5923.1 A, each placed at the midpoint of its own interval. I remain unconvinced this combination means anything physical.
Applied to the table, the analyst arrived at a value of 0.92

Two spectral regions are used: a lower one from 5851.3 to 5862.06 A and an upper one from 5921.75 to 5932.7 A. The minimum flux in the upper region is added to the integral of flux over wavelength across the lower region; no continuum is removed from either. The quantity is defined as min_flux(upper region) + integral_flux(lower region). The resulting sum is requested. 163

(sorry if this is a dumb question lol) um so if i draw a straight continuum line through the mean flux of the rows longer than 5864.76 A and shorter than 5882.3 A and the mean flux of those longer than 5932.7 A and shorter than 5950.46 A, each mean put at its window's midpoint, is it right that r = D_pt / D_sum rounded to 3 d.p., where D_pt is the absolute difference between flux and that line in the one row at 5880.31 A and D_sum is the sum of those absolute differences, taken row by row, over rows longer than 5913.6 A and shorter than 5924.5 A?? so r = 0.144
